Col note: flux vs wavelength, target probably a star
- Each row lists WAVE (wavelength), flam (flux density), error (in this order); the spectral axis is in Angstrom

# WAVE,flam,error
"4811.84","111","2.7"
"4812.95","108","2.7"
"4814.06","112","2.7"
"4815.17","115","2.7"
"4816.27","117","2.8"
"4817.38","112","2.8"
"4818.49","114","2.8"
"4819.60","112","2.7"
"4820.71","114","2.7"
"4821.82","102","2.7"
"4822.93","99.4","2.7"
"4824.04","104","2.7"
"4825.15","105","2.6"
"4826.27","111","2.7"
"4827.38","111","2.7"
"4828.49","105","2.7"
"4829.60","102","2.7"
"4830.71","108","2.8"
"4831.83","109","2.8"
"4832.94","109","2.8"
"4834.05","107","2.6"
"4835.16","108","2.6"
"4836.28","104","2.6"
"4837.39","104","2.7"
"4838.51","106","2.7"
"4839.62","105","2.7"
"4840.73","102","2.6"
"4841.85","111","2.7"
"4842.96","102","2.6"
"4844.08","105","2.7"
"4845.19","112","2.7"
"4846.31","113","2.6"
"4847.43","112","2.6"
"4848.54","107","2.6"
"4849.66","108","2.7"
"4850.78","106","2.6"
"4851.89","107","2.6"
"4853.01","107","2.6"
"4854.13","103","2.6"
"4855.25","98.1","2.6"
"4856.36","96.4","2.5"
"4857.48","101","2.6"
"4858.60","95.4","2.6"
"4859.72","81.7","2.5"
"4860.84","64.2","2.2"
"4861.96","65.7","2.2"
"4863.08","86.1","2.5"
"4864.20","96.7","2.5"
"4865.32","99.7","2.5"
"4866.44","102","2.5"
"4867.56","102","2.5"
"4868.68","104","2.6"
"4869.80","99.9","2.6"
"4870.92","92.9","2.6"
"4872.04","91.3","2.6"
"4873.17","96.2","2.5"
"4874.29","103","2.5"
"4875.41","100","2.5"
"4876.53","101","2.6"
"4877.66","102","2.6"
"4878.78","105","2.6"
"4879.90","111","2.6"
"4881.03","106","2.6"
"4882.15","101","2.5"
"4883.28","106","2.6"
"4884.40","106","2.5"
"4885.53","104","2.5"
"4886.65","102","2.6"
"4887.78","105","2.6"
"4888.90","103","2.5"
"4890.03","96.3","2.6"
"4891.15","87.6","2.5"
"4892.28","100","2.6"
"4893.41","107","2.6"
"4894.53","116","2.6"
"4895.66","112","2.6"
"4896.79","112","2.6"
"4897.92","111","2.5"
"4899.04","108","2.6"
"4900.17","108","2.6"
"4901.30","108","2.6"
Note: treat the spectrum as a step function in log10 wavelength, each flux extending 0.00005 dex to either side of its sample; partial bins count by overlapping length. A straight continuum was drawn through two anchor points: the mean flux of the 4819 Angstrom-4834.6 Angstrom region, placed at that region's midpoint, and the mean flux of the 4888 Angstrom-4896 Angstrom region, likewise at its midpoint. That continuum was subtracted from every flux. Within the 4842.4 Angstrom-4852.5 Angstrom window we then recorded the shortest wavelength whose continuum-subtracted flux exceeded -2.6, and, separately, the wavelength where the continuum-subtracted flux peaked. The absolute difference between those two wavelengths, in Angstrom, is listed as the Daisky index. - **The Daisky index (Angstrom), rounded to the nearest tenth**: 2.2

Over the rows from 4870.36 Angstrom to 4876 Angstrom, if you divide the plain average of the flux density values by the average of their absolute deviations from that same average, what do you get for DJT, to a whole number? 25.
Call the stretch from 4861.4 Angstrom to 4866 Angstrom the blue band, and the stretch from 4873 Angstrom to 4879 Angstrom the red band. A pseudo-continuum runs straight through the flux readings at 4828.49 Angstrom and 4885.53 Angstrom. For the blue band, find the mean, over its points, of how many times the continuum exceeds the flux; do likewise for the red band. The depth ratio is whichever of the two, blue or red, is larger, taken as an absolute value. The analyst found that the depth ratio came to 1.23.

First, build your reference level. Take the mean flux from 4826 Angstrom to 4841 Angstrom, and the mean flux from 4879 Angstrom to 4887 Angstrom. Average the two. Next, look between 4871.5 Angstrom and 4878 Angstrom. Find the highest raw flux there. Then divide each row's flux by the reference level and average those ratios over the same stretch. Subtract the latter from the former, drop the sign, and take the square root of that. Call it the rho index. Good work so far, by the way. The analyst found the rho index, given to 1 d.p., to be 10.1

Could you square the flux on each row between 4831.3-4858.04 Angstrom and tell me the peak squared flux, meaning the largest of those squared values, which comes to 12769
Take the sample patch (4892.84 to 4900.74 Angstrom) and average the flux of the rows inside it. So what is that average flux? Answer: 111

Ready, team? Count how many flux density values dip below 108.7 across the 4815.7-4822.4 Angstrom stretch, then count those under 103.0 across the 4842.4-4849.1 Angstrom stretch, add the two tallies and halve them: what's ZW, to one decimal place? 1.0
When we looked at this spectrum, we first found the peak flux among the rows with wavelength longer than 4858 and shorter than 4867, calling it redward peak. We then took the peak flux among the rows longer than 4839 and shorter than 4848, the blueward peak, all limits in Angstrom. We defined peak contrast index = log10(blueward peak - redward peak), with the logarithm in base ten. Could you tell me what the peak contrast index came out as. 1.04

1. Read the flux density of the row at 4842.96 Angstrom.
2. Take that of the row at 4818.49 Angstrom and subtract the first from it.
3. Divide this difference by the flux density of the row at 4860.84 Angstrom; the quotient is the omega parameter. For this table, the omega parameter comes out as 0.19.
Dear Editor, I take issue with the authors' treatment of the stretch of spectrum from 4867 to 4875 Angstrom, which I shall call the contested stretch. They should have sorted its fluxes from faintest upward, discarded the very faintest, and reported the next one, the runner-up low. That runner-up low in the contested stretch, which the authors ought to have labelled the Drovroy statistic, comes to 92.9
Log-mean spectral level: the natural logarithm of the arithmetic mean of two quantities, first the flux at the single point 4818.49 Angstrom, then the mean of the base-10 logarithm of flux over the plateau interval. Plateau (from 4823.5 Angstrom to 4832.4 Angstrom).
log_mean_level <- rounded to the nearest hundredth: 4.06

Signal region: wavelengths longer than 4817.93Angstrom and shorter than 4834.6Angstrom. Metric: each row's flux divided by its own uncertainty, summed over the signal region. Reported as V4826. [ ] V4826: 594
